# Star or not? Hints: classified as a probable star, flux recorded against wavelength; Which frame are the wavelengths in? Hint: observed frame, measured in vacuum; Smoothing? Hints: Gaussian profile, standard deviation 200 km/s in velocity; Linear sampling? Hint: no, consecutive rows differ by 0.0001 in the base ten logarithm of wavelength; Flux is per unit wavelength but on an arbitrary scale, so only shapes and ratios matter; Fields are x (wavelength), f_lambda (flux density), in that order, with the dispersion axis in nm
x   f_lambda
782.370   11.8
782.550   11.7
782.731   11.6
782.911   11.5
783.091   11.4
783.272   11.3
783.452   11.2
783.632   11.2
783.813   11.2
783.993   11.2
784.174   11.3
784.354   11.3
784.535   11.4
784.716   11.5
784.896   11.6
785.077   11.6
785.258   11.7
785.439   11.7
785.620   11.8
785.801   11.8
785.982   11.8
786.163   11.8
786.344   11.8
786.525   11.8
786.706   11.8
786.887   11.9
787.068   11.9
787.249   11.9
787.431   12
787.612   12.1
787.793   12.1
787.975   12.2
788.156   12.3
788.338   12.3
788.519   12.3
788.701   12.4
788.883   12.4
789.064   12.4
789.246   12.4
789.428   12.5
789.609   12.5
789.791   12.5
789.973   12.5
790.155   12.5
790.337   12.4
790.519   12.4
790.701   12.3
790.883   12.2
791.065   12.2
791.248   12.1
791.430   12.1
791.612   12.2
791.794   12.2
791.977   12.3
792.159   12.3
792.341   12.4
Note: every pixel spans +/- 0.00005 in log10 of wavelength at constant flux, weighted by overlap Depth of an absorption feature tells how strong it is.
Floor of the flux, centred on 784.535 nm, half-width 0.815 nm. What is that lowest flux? 11.2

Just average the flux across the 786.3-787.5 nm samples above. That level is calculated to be 11.9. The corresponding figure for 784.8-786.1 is 11.7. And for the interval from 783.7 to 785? 11.4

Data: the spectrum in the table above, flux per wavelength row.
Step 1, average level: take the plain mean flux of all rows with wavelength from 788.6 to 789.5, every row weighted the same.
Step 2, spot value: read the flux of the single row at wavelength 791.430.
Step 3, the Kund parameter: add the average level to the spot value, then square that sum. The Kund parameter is 601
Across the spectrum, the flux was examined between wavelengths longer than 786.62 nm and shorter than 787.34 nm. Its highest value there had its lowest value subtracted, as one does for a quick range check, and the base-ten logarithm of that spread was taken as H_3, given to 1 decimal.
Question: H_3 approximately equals -1.0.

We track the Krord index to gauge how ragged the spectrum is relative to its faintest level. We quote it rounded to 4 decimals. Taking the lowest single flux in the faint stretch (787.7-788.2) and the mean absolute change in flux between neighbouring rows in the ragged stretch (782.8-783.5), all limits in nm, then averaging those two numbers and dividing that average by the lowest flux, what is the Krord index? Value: 0.5041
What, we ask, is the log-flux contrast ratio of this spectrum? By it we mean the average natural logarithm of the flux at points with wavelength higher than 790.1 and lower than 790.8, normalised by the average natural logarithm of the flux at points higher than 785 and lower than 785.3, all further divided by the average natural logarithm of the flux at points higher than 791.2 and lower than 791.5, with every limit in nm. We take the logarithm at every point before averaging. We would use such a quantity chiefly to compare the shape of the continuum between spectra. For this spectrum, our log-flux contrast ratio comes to 0.411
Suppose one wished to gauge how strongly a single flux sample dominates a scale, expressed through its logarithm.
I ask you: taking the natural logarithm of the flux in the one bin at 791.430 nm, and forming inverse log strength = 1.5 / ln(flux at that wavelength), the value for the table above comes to 0.602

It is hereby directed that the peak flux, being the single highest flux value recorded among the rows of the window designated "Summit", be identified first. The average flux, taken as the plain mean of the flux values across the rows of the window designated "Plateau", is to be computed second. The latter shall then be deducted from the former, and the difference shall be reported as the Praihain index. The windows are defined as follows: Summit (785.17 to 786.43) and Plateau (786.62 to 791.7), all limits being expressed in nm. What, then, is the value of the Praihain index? -0.44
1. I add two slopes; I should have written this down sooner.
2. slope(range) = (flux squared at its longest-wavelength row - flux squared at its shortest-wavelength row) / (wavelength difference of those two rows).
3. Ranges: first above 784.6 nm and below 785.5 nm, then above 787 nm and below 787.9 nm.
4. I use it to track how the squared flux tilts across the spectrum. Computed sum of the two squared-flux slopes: 13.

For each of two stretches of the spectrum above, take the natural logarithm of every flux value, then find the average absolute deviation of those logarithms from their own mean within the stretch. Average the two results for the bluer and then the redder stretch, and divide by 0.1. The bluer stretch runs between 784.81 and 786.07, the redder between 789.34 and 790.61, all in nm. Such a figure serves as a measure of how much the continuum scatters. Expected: 0.048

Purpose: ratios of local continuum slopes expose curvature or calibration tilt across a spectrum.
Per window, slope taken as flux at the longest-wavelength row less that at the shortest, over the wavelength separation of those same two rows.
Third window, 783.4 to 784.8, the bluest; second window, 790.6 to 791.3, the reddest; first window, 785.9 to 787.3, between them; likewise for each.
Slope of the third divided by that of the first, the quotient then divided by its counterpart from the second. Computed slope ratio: -8.2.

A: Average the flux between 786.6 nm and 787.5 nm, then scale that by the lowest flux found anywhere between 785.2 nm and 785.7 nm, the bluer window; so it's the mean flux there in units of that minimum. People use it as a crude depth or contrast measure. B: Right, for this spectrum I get 1.02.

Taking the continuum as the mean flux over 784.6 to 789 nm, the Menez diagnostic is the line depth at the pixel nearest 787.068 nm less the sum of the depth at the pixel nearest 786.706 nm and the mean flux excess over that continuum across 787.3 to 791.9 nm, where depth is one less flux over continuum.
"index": -0.37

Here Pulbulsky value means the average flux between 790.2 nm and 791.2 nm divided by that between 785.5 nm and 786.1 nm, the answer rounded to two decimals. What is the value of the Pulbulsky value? 1.04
